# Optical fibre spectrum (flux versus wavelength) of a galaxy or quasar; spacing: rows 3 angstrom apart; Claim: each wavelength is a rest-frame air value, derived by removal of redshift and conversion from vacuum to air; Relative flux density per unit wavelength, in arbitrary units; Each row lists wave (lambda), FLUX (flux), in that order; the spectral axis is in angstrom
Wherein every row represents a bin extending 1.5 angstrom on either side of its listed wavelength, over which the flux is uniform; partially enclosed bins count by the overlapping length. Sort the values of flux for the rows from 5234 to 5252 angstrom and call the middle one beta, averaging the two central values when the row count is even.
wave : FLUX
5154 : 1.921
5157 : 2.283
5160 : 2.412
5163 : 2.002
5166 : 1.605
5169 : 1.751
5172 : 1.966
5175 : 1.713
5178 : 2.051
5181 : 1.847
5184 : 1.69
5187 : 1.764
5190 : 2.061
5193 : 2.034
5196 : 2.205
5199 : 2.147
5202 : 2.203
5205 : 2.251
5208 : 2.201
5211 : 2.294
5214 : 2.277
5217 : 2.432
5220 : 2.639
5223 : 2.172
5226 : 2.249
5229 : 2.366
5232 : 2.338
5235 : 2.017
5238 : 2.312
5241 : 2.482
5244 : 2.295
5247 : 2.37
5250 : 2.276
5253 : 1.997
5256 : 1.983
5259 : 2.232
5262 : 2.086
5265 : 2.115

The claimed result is 2.30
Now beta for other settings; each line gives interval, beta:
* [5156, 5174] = 1.98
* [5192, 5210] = 2.20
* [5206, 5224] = 2.29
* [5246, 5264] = 2.16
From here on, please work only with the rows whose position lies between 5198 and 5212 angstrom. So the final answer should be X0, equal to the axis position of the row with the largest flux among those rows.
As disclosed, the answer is 5211 angstrom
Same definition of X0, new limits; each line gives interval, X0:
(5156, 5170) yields 5160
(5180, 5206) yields 5205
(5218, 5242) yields 5220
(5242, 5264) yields 5247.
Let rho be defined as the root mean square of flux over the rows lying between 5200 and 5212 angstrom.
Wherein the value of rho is 2.24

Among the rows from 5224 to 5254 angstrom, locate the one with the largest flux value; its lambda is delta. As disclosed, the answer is 5241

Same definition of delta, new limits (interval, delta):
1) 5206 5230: 5220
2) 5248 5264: 5250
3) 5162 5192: 5190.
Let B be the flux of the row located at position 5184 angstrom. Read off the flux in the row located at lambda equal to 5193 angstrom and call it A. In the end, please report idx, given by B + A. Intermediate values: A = 2.034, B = 1.69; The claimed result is 3.72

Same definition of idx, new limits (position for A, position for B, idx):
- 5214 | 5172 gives 4.24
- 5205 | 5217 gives 4.68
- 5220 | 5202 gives 4.84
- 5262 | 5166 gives 3.69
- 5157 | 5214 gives 4.56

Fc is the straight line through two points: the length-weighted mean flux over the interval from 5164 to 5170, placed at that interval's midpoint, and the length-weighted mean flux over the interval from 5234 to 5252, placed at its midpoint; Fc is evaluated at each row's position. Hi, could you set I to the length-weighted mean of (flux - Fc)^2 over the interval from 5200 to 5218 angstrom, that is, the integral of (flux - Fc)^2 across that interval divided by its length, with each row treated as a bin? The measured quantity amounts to 0.061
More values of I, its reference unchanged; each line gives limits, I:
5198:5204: 0.049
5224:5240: 0.022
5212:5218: 0.077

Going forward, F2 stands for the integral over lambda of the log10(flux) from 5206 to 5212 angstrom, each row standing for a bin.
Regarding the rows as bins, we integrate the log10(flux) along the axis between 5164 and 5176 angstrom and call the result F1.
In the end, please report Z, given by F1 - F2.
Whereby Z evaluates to 1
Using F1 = 3.0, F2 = 2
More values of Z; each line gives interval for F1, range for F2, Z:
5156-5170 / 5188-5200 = 0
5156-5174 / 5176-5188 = 2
